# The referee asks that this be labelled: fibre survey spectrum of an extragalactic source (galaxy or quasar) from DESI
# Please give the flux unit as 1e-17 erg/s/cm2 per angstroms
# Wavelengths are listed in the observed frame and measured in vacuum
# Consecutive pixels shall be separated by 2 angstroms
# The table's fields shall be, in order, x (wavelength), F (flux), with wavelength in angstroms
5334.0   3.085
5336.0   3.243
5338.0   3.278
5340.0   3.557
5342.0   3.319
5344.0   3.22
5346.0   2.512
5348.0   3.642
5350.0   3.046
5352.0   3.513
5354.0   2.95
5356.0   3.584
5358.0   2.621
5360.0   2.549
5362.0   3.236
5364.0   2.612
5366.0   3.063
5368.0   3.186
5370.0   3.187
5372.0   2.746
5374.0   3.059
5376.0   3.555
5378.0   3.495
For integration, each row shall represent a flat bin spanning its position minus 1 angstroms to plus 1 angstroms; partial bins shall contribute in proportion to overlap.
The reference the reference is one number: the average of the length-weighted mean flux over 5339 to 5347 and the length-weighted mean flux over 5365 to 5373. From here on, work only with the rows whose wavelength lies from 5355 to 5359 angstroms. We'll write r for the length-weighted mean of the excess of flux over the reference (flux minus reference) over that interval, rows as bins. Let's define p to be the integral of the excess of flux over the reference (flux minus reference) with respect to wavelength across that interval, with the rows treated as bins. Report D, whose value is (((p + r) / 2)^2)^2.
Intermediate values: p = 0.0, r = 0.00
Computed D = 0.00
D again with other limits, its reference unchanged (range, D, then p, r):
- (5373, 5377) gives 0.07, 0.8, 0.21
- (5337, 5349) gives 1.05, 1.9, 0.16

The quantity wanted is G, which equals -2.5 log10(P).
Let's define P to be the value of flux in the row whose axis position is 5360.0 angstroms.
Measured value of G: -1.02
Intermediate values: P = 2.549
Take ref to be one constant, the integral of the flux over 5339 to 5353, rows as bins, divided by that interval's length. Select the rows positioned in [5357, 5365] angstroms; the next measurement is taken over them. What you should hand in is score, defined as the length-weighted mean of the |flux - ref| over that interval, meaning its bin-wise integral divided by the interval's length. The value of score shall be 0.50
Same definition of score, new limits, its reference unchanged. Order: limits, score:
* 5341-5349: 0.31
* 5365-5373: 0.21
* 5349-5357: 0.28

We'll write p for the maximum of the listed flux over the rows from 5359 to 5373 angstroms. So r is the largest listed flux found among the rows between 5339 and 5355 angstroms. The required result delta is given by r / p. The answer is 1.13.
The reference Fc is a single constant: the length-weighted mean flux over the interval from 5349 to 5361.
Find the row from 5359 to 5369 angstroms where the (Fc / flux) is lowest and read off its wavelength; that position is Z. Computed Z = 5362.0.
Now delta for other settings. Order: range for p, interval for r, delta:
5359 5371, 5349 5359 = 1.11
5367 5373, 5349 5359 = 1.12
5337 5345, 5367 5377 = 1.00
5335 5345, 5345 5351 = 1.02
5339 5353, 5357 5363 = 0.89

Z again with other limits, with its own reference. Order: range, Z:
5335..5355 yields 5348.0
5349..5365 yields 5356.0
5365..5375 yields 5370.0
